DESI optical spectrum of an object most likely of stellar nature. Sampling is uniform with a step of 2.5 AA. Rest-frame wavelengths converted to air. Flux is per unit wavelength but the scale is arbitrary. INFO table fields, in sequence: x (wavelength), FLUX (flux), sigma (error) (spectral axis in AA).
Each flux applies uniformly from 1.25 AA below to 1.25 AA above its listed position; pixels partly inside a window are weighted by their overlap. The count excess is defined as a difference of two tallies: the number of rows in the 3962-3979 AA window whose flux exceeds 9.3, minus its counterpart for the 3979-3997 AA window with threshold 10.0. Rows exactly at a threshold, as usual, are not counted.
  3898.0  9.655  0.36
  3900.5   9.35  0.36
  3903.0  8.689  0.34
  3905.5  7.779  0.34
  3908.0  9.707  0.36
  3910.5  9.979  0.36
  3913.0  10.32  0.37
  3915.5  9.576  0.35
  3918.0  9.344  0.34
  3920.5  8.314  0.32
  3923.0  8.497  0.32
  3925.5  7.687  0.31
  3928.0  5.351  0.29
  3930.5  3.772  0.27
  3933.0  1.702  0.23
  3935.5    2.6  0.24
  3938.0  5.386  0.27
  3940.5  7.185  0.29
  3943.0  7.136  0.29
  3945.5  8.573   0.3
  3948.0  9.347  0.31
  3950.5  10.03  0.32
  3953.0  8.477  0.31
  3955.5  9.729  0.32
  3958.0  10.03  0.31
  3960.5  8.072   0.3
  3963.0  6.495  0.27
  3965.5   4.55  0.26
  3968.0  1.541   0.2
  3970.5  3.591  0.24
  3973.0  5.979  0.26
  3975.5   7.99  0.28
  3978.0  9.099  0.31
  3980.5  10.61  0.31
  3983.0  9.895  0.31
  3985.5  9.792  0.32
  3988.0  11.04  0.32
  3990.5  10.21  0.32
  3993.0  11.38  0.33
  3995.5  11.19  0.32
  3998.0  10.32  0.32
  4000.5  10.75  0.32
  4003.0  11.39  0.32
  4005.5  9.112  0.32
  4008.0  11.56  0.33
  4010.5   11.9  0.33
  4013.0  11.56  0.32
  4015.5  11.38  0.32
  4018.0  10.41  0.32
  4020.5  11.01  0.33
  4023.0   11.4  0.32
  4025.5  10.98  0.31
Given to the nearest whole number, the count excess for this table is -5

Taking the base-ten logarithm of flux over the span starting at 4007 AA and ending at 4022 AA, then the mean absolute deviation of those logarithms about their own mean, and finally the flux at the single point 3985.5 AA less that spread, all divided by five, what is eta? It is 1.96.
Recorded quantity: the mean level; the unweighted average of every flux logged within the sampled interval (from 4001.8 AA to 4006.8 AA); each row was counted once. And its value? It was 10.3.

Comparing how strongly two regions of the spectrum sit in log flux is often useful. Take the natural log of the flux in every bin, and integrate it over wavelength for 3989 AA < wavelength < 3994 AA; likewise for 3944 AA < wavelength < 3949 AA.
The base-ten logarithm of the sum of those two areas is 1.36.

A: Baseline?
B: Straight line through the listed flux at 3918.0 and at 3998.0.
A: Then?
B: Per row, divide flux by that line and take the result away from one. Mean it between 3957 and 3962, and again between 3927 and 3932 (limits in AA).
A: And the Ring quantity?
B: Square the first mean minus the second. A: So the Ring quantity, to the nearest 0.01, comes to 0.19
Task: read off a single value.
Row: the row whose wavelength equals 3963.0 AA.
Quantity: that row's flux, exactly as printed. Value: 6.495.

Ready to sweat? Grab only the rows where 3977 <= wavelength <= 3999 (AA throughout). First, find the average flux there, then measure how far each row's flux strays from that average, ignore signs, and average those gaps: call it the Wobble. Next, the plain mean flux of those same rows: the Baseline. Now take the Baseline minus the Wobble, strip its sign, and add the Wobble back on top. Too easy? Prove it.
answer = 10.4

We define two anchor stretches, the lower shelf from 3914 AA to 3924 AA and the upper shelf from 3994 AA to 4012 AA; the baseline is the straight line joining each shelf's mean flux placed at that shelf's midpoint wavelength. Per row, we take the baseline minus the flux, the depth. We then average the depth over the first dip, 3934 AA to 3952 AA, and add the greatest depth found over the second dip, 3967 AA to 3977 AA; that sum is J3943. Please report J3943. 11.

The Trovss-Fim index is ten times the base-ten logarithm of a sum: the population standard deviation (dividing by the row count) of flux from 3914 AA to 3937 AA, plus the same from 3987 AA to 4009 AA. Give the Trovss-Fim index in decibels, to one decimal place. 5.5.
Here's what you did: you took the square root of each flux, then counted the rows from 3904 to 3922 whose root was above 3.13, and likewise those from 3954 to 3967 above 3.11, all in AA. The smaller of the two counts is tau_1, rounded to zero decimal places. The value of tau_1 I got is 2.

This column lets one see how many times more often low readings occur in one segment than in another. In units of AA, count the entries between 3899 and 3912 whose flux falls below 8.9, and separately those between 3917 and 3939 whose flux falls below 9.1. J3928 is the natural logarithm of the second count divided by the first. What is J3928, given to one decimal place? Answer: 1.4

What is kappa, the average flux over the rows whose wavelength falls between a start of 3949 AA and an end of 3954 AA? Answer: 9.3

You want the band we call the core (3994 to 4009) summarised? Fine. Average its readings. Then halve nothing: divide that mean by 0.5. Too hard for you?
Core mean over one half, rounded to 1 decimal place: 21.4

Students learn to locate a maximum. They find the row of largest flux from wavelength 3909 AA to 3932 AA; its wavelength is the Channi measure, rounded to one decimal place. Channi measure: 3913.0 AA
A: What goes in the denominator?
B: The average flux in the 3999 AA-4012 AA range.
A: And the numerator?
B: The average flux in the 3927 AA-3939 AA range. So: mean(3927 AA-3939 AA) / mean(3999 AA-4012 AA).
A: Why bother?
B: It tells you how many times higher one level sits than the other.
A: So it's 0.34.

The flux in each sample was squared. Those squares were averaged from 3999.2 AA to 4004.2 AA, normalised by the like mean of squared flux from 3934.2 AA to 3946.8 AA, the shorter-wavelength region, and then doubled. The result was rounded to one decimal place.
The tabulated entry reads 5.8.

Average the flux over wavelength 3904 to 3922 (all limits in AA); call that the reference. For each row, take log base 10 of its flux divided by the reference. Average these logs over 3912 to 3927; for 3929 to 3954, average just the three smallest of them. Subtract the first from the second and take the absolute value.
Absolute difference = 0.54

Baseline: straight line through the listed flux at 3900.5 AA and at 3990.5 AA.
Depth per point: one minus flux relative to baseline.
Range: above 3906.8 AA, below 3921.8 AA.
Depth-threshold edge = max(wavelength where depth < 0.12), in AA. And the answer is 3918.0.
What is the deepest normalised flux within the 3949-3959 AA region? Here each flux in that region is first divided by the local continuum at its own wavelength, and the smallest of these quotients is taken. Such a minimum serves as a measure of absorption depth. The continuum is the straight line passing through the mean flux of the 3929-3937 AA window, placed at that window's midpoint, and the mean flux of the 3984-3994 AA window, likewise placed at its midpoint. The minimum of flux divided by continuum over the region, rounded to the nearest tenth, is 1.5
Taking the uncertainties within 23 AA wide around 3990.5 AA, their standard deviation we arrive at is 0.006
